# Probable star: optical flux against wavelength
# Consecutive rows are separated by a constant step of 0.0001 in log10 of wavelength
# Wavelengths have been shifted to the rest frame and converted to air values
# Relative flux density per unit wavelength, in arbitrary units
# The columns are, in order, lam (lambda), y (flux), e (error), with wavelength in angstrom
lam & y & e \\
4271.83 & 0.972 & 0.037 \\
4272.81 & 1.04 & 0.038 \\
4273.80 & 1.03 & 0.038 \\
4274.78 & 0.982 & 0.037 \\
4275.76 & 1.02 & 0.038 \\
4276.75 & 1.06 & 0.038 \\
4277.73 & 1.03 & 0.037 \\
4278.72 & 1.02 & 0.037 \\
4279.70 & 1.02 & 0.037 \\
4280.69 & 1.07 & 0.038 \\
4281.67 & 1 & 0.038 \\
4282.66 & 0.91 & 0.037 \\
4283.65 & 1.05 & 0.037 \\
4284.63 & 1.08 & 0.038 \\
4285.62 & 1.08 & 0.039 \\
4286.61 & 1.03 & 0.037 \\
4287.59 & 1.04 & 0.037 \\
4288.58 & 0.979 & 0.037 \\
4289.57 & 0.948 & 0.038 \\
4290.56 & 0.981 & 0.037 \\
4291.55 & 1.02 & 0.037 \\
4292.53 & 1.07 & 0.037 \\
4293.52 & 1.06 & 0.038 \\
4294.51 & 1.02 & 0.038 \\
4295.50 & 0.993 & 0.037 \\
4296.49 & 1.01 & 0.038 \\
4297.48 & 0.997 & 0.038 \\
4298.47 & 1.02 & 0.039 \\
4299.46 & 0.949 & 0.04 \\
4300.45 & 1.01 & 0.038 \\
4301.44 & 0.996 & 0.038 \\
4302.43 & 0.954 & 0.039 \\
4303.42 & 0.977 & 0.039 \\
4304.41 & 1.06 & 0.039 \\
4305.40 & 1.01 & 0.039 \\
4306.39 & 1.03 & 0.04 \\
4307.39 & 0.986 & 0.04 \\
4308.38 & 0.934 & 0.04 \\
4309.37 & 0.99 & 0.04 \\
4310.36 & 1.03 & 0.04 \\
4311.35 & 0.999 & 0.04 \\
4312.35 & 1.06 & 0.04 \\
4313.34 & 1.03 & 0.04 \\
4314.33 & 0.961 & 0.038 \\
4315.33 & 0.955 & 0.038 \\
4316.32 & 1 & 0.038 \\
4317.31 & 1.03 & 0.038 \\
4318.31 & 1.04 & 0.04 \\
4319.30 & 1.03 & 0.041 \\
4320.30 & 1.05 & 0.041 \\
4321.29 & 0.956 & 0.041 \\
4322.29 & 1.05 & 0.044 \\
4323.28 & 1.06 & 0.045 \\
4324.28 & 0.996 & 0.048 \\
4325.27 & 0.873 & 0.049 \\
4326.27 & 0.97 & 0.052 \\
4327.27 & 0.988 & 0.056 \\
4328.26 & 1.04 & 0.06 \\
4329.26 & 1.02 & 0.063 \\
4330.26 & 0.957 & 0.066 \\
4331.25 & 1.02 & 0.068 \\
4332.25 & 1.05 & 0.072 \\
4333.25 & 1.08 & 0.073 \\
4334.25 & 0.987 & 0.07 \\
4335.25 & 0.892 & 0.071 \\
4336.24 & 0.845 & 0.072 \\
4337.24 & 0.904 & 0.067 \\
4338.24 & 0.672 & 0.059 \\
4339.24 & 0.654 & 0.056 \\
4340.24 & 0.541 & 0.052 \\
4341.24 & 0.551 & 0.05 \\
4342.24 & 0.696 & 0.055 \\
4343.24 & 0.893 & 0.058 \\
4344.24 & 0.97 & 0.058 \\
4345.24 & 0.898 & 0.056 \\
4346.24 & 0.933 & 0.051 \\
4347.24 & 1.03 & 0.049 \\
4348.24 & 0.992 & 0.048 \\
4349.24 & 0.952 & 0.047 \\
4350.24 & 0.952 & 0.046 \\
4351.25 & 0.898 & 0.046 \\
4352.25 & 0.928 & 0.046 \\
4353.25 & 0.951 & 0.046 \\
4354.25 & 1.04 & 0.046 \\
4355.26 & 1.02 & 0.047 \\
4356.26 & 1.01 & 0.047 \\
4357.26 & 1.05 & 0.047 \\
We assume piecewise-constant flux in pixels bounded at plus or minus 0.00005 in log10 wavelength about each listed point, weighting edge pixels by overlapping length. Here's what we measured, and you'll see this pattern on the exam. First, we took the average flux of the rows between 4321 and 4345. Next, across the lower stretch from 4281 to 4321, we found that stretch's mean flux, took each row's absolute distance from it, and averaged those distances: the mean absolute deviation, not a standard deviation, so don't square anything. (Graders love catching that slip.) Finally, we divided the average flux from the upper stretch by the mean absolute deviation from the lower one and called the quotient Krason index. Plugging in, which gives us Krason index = 27.5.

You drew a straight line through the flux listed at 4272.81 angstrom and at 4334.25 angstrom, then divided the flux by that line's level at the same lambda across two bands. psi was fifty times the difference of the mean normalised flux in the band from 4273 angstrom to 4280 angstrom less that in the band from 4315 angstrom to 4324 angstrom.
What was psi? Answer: -1.6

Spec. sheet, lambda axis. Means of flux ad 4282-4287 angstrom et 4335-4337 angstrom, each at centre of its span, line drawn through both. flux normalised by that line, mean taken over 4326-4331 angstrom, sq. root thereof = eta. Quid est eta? 1.06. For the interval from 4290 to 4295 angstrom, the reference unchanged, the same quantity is 1.01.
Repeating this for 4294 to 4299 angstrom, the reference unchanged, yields 1.01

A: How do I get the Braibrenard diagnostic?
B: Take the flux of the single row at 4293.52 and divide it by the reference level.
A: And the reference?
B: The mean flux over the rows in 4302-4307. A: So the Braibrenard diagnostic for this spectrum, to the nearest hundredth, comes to 1.05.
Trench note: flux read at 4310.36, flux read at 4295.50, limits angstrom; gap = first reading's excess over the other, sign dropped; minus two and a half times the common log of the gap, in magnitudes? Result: 3.6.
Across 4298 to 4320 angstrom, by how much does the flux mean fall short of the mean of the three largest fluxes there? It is 0.051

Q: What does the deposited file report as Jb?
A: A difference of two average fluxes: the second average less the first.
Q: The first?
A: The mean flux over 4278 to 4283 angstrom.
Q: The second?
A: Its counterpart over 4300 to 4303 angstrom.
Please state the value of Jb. -0.02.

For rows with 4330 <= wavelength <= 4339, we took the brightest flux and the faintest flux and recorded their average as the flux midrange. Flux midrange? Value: 0.88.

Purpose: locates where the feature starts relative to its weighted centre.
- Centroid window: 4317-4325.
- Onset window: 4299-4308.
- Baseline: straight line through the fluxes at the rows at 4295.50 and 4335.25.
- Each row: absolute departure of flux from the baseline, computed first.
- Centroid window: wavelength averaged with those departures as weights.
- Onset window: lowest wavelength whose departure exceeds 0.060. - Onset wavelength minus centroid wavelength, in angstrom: -16.4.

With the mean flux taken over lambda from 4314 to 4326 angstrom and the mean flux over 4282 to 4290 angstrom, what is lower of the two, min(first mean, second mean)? 1.00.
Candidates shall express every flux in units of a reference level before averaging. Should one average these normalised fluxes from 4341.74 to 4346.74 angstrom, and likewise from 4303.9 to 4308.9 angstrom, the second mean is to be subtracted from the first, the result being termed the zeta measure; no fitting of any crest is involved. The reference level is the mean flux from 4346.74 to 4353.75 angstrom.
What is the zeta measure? -0.13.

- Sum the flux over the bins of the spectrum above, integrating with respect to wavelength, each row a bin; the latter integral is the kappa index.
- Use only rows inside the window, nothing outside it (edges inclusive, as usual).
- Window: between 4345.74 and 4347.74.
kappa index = 1.96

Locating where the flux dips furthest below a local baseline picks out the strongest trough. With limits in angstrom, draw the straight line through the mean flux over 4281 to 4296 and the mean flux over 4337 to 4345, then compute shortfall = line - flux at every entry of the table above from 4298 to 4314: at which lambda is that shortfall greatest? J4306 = 4299.46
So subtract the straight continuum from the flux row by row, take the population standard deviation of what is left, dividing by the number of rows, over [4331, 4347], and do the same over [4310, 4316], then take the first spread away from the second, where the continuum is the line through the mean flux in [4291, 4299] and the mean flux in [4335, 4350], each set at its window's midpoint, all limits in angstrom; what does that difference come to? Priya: -0.13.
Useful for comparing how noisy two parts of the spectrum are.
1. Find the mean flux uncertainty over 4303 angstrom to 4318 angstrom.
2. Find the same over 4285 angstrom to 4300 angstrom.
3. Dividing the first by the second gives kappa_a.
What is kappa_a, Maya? 1.04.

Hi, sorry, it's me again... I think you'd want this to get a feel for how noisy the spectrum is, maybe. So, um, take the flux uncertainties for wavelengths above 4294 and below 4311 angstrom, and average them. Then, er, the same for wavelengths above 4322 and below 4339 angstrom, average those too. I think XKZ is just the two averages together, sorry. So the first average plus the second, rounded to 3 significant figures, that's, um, 0.100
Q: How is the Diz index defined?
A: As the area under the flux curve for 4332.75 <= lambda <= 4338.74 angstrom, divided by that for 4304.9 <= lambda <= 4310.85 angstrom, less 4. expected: -3.09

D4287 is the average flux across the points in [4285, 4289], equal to 1.03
